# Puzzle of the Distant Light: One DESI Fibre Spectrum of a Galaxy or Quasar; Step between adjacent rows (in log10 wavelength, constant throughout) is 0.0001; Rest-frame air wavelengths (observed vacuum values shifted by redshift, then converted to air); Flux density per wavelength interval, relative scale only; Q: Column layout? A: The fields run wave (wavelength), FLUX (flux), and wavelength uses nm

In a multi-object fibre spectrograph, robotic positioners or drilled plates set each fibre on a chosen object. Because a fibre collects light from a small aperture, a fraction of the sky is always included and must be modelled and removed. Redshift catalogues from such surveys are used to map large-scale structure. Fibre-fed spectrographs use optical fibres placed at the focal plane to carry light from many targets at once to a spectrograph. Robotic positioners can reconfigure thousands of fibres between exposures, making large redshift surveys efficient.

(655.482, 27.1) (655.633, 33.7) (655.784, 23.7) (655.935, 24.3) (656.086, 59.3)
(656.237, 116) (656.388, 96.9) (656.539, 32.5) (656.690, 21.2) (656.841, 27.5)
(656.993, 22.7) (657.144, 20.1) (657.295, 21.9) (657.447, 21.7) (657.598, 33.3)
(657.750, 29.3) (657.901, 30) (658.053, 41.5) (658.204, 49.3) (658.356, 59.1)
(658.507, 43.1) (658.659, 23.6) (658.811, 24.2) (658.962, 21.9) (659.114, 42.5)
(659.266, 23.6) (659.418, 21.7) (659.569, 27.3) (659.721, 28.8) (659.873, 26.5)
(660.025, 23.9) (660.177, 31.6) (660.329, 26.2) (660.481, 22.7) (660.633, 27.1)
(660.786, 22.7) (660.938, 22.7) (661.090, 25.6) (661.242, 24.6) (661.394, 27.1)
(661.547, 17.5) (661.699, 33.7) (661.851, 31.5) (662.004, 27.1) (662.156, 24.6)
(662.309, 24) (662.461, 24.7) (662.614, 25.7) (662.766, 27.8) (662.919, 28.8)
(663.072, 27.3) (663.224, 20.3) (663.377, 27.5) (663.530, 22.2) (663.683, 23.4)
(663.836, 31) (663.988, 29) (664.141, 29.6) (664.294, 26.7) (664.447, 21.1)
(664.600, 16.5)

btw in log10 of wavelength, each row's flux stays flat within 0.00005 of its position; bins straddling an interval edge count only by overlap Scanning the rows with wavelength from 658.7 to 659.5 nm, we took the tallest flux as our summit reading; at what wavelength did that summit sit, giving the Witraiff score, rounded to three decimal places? 659.114 nm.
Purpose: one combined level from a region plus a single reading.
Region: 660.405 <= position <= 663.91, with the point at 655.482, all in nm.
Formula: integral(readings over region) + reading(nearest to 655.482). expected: 117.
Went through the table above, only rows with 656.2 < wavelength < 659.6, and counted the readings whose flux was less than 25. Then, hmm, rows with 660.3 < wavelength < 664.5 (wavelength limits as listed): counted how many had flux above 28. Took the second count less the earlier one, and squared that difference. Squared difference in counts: 16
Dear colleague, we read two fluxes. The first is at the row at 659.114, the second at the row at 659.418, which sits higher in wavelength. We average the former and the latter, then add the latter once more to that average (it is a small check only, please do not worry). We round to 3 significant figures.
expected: 53.8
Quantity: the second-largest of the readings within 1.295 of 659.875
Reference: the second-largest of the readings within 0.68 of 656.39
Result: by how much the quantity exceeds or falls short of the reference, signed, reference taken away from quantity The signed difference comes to -65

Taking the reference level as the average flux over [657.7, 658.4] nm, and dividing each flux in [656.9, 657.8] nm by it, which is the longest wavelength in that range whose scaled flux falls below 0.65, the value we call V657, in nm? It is 657.447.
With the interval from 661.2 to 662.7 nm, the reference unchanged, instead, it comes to 662.614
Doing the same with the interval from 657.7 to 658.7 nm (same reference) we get 658.659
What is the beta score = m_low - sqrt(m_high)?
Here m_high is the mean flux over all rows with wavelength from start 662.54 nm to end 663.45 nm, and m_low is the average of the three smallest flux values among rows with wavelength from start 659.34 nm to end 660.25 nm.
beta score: 18.9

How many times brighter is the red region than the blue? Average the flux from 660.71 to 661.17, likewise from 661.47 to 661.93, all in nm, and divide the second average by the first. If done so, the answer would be 1.16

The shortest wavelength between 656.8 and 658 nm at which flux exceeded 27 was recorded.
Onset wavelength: 656.841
